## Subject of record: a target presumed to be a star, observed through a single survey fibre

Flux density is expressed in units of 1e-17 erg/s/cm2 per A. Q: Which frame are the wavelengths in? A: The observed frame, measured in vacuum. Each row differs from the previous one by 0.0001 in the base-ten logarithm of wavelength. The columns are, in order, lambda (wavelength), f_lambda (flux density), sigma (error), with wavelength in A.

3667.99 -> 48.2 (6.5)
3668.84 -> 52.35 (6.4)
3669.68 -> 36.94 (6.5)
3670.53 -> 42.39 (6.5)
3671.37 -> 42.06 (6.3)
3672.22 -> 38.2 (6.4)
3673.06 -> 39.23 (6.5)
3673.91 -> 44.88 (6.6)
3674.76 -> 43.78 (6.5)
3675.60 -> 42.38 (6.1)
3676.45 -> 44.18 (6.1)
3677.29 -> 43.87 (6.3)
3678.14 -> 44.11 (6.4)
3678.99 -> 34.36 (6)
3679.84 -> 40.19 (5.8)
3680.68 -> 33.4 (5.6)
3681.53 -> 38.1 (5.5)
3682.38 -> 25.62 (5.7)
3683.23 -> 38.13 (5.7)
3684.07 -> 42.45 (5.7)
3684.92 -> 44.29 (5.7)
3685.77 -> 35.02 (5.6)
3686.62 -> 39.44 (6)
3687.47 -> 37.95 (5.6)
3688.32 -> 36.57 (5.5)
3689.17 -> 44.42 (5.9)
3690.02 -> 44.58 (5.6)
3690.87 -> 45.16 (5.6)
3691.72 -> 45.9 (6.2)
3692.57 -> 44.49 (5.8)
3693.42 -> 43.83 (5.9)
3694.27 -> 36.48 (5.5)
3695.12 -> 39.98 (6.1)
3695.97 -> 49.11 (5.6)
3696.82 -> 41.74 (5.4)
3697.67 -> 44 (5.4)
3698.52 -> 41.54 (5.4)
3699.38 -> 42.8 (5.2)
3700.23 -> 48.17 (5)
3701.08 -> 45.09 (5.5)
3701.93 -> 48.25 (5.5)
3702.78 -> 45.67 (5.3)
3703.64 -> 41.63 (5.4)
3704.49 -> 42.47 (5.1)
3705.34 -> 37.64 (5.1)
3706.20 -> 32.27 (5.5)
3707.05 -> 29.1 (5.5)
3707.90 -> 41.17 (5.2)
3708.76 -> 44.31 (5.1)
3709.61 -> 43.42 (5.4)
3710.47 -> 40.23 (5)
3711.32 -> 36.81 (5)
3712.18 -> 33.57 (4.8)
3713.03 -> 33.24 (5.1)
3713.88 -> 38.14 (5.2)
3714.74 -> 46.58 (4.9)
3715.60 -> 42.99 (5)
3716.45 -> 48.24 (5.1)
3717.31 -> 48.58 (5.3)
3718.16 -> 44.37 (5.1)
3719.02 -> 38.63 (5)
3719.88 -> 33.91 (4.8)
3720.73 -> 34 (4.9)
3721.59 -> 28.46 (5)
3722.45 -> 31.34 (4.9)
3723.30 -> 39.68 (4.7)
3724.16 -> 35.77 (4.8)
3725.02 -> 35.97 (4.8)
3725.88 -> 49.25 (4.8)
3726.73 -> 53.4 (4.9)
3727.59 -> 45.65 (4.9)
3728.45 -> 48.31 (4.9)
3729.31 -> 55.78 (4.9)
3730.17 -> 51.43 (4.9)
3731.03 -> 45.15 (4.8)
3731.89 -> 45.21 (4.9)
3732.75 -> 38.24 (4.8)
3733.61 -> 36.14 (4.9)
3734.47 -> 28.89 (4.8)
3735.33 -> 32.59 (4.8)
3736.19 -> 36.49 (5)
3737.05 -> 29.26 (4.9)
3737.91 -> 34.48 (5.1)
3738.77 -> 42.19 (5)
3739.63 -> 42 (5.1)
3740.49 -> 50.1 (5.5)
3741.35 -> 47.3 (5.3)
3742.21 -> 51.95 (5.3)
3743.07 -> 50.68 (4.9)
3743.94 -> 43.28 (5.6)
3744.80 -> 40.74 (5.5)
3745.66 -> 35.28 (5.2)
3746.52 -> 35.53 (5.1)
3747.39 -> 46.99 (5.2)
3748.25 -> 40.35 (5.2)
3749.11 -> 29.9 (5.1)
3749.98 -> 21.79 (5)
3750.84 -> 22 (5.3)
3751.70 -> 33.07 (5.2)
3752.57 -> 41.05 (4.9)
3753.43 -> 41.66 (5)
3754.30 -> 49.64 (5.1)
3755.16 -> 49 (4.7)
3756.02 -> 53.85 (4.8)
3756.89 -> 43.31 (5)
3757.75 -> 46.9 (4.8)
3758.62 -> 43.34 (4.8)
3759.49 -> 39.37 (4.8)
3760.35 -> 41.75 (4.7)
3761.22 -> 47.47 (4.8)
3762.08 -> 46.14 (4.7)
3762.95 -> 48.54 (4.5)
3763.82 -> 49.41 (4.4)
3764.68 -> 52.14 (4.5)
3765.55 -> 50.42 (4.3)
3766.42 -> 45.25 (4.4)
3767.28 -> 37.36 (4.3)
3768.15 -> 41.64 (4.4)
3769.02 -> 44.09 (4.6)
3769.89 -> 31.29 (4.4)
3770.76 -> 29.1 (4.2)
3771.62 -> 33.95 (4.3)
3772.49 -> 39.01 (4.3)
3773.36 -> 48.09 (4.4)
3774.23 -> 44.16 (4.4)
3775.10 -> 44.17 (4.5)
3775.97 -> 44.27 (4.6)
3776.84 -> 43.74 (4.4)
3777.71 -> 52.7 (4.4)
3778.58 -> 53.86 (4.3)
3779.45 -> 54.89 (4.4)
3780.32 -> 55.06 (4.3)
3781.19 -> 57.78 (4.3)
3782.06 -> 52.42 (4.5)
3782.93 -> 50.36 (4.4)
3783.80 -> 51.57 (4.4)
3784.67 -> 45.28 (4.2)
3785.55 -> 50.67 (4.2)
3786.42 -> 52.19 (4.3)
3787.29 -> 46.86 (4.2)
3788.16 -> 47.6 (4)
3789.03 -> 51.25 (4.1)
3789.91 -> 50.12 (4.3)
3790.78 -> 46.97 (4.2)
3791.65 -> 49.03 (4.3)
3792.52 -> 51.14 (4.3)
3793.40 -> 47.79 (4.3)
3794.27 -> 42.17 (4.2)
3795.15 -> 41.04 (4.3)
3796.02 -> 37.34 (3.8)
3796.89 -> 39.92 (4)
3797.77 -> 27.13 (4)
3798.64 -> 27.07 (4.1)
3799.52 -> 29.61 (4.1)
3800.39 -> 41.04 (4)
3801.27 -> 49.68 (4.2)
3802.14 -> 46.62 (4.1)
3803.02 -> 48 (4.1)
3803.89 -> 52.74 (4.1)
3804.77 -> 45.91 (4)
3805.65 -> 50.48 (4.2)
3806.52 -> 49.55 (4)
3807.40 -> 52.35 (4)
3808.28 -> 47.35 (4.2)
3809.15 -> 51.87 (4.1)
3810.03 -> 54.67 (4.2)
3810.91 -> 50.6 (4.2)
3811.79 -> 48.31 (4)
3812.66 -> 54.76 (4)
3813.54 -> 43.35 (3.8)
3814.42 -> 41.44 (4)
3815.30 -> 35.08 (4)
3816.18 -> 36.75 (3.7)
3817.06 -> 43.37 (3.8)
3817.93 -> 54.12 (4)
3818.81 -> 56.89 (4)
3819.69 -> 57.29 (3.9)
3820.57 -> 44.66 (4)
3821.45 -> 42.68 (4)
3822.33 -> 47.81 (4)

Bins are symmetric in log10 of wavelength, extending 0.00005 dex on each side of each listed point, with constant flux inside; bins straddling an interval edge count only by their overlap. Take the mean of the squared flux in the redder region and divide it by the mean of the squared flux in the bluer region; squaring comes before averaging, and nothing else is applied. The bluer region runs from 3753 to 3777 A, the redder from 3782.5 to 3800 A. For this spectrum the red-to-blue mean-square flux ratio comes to 1.03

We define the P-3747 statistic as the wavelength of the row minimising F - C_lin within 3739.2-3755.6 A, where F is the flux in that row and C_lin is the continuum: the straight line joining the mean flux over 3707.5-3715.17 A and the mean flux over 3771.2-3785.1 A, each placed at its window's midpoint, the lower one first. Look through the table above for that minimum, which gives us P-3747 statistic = 3749.98 A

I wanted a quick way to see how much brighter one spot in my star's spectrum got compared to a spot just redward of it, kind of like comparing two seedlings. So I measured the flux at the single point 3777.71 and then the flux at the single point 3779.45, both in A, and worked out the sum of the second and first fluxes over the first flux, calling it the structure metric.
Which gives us 2.04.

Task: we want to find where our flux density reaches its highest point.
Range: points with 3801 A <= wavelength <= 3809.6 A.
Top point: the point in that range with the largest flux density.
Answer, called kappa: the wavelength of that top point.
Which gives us 3803.89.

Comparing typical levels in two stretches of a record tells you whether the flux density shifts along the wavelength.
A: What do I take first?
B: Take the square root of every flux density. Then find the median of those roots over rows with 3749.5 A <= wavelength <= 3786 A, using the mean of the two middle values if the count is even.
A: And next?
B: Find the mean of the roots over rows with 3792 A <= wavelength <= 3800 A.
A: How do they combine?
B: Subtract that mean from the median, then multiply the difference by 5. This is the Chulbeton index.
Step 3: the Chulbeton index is 2.9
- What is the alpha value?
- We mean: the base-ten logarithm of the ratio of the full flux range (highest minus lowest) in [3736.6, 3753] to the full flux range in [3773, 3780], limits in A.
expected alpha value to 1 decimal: 0.4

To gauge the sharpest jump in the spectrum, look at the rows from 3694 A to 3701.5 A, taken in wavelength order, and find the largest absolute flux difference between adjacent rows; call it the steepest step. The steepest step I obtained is 9.1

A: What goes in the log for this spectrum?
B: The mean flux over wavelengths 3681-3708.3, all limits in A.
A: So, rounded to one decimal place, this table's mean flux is 41.0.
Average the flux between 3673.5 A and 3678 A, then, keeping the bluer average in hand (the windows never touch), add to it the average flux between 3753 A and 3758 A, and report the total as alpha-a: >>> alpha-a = 91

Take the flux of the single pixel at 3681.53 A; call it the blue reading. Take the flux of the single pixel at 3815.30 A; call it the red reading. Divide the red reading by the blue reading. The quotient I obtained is 0.92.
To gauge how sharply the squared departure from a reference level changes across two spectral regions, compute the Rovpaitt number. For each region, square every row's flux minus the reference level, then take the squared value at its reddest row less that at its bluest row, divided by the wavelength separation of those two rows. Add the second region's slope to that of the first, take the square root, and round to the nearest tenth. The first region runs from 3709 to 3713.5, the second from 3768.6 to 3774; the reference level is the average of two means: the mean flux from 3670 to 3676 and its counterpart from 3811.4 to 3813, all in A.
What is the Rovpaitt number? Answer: 7.0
